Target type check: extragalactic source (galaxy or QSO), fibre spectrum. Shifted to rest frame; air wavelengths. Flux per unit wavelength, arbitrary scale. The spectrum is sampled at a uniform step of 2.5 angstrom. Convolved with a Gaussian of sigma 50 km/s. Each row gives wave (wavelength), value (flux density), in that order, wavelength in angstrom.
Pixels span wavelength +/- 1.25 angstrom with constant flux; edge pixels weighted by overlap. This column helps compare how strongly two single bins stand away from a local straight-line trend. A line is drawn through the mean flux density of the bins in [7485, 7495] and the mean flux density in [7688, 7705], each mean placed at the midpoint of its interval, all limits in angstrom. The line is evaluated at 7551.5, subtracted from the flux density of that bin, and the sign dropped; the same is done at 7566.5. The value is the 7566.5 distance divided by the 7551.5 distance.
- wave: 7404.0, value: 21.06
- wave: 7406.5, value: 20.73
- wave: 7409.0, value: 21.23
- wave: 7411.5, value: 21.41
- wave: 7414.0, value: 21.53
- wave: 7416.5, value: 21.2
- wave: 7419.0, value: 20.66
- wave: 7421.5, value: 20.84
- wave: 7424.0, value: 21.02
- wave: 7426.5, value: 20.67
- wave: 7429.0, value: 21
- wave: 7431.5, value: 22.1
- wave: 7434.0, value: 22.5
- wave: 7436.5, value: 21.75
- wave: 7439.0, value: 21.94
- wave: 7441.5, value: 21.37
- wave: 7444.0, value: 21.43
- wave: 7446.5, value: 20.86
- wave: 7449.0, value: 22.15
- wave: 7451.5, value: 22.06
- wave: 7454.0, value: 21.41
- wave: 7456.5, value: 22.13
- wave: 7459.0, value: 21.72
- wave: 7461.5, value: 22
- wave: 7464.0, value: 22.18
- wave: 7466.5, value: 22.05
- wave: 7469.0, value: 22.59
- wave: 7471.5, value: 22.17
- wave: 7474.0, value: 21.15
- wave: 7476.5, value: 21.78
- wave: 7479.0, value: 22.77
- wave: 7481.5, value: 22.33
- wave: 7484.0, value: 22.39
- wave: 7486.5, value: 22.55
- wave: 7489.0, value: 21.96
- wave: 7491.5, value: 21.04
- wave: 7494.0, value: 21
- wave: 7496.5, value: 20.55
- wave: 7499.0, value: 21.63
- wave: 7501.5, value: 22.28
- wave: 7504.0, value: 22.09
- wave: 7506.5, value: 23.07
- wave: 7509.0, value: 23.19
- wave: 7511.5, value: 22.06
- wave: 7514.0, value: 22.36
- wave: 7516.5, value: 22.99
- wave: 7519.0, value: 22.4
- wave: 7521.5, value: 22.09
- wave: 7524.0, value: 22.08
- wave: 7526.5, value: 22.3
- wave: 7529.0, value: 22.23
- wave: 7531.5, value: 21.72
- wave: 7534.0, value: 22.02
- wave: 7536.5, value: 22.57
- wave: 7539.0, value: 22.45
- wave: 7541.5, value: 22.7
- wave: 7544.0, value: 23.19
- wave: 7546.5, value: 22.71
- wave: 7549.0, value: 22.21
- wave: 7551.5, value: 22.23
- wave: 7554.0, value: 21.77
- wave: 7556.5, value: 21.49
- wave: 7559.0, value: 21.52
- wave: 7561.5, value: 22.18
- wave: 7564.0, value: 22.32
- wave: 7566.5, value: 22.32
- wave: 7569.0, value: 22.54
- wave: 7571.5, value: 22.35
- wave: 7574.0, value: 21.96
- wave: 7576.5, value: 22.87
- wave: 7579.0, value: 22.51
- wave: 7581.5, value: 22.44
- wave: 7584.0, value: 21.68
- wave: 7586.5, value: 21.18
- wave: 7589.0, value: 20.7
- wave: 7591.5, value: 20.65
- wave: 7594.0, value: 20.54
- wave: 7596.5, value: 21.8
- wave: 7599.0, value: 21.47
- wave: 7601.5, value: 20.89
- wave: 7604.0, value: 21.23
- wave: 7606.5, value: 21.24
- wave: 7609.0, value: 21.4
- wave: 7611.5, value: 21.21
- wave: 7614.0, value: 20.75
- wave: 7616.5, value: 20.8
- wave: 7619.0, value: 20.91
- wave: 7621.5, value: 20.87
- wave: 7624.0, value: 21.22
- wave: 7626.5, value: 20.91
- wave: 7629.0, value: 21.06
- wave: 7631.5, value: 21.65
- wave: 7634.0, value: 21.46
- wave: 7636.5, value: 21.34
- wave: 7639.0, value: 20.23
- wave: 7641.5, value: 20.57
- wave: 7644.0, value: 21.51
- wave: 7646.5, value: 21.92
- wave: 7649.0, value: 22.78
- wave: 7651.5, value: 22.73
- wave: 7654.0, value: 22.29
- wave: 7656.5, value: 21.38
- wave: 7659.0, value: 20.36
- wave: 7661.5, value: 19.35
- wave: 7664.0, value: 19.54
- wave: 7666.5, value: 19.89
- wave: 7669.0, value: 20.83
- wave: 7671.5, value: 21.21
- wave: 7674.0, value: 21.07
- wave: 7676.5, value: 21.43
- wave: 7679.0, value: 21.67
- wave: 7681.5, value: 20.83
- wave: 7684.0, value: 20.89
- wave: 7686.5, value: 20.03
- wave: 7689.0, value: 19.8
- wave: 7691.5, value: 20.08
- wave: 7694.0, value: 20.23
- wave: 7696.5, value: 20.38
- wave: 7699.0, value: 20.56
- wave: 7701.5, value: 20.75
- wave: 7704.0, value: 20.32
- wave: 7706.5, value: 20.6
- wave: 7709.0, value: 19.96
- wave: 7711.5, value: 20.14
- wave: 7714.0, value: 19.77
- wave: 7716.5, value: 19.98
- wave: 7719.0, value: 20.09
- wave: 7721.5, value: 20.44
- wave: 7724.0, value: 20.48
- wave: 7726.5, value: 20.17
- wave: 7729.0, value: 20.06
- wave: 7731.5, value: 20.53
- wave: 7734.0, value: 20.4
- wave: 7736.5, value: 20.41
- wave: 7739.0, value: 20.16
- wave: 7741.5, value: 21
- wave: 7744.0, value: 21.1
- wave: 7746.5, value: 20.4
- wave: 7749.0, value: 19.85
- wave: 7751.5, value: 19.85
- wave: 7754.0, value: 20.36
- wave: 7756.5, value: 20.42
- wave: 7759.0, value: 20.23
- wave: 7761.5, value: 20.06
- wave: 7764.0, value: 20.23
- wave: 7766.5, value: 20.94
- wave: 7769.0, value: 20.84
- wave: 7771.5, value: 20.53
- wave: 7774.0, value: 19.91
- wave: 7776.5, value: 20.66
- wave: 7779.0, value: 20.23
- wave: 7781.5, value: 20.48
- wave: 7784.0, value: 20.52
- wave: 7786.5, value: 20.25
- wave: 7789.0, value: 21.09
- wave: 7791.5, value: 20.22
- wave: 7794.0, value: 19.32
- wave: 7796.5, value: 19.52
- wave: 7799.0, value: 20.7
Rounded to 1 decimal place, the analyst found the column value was 1.2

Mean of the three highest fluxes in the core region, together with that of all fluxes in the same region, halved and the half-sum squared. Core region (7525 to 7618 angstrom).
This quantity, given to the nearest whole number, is 501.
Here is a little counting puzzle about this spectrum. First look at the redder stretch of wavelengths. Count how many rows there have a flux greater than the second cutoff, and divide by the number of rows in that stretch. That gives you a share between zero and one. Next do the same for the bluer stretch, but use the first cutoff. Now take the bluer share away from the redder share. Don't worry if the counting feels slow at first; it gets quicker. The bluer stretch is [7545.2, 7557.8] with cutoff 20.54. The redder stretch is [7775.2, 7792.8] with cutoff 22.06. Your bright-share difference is -1.00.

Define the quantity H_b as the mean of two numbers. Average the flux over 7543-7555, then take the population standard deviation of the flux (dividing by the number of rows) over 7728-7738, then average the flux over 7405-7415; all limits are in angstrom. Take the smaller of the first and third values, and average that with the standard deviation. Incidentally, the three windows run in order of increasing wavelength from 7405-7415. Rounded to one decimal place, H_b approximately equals 10.7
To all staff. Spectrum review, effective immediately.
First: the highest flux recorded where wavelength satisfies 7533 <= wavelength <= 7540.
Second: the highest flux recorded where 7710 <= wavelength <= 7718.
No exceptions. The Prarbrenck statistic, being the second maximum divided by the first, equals 0.89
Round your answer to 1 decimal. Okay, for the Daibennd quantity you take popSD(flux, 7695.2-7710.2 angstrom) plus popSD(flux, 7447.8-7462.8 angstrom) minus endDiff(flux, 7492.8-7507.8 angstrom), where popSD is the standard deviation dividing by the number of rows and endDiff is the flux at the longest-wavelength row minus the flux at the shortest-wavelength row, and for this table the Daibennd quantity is -1.6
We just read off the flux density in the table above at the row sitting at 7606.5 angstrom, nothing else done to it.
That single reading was 21.24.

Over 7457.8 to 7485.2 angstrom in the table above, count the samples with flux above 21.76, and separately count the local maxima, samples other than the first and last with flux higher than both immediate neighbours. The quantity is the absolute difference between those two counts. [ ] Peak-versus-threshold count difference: 6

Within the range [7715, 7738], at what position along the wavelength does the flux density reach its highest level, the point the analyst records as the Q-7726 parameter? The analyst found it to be 7731.5 angstrom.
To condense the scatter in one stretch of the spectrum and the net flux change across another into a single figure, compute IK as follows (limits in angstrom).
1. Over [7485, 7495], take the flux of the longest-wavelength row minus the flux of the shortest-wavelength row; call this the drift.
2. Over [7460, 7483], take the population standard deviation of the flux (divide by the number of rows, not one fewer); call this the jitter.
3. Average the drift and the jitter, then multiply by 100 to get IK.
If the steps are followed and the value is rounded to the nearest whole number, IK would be -55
